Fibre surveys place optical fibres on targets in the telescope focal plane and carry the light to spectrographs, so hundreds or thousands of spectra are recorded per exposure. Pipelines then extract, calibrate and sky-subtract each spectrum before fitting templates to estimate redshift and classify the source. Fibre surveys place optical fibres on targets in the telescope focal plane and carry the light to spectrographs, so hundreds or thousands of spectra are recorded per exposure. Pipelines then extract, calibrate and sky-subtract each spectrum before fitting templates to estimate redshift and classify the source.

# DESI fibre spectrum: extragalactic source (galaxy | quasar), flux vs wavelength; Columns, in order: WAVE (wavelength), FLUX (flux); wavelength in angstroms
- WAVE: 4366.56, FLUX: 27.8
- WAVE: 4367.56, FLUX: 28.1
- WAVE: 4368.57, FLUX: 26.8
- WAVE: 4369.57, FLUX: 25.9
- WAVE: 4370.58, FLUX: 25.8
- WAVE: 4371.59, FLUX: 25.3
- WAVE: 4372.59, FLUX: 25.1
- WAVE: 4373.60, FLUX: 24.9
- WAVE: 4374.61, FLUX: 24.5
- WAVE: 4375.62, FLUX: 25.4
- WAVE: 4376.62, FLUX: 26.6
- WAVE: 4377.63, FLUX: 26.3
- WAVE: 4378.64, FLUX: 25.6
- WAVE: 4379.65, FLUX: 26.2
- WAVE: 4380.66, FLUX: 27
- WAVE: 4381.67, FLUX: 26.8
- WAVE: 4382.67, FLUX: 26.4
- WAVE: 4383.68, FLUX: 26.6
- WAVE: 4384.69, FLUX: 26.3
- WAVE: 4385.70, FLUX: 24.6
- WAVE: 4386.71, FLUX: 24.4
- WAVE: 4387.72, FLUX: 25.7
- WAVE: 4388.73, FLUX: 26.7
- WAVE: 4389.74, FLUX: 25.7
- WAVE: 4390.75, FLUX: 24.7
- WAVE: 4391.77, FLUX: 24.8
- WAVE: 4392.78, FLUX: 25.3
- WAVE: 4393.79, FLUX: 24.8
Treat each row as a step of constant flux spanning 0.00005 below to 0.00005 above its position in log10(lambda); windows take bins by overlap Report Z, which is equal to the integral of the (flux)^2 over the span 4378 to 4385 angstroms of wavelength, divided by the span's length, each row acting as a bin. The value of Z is 698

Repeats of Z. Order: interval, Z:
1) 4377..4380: 677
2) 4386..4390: 655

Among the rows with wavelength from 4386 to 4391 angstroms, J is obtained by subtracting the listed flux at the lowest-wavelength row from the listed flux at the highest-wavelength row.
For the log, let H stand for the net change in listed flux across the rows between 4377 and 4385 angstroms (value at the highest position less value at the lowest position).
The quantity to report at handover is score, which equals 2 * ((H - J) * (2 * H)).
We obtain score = 0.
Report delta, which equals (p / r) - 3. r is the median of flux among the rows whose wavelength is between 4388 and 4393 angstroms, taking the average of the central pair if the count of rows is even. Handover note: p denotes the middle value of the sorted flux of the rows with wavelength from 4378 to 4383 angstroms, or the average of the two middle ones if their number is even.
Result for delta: -1.96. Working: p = 26.4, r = 25.3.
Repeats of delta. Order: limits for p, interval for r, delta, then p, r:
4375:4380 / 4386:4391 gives -1.98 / 26.2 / 25.7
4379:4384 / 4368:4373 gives -1.97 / 26.6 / 25.8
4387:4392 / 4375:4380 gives -2.02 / 25.7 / 26.2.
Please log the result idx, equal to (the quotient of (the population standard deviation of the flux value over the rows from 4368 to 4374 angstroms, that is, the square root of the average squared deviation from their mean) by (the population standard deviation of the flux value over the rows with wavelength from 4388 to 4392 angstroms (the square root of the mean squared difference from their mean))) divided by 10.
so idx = 0.078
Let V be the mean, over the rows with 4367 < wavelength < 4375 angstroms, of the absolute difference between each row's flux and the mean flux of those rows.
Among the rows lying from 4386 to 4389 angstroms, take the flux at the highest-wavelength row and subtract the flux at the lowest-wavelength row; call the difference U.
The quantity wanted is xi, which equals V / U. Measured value 0.37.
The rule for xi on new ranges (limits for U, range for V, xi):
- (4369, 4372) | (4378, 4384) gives -0.61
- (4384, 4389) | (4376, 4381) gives 0.92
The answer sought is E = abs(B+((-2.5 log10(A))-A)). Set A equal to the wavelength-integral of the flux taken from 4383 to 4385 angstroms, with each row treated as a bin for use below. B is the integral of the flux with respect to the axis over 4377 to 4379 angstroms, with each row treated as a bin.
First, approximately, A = 52.9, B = 51.9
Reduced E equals 5.3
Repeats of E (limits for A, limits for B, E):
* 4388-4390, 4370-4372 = 5.8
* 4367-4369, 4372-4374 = 9.2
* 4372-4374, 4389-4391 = 3.5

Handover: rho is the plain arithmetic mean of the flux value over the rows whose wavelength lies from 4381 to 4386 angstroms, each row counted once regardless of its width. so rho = 26.1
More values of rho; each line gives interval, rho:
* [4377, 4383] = 26.4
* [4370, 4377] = 25.4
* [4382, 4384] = 26.5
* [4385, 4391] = 25.3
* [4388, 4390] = 26.2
